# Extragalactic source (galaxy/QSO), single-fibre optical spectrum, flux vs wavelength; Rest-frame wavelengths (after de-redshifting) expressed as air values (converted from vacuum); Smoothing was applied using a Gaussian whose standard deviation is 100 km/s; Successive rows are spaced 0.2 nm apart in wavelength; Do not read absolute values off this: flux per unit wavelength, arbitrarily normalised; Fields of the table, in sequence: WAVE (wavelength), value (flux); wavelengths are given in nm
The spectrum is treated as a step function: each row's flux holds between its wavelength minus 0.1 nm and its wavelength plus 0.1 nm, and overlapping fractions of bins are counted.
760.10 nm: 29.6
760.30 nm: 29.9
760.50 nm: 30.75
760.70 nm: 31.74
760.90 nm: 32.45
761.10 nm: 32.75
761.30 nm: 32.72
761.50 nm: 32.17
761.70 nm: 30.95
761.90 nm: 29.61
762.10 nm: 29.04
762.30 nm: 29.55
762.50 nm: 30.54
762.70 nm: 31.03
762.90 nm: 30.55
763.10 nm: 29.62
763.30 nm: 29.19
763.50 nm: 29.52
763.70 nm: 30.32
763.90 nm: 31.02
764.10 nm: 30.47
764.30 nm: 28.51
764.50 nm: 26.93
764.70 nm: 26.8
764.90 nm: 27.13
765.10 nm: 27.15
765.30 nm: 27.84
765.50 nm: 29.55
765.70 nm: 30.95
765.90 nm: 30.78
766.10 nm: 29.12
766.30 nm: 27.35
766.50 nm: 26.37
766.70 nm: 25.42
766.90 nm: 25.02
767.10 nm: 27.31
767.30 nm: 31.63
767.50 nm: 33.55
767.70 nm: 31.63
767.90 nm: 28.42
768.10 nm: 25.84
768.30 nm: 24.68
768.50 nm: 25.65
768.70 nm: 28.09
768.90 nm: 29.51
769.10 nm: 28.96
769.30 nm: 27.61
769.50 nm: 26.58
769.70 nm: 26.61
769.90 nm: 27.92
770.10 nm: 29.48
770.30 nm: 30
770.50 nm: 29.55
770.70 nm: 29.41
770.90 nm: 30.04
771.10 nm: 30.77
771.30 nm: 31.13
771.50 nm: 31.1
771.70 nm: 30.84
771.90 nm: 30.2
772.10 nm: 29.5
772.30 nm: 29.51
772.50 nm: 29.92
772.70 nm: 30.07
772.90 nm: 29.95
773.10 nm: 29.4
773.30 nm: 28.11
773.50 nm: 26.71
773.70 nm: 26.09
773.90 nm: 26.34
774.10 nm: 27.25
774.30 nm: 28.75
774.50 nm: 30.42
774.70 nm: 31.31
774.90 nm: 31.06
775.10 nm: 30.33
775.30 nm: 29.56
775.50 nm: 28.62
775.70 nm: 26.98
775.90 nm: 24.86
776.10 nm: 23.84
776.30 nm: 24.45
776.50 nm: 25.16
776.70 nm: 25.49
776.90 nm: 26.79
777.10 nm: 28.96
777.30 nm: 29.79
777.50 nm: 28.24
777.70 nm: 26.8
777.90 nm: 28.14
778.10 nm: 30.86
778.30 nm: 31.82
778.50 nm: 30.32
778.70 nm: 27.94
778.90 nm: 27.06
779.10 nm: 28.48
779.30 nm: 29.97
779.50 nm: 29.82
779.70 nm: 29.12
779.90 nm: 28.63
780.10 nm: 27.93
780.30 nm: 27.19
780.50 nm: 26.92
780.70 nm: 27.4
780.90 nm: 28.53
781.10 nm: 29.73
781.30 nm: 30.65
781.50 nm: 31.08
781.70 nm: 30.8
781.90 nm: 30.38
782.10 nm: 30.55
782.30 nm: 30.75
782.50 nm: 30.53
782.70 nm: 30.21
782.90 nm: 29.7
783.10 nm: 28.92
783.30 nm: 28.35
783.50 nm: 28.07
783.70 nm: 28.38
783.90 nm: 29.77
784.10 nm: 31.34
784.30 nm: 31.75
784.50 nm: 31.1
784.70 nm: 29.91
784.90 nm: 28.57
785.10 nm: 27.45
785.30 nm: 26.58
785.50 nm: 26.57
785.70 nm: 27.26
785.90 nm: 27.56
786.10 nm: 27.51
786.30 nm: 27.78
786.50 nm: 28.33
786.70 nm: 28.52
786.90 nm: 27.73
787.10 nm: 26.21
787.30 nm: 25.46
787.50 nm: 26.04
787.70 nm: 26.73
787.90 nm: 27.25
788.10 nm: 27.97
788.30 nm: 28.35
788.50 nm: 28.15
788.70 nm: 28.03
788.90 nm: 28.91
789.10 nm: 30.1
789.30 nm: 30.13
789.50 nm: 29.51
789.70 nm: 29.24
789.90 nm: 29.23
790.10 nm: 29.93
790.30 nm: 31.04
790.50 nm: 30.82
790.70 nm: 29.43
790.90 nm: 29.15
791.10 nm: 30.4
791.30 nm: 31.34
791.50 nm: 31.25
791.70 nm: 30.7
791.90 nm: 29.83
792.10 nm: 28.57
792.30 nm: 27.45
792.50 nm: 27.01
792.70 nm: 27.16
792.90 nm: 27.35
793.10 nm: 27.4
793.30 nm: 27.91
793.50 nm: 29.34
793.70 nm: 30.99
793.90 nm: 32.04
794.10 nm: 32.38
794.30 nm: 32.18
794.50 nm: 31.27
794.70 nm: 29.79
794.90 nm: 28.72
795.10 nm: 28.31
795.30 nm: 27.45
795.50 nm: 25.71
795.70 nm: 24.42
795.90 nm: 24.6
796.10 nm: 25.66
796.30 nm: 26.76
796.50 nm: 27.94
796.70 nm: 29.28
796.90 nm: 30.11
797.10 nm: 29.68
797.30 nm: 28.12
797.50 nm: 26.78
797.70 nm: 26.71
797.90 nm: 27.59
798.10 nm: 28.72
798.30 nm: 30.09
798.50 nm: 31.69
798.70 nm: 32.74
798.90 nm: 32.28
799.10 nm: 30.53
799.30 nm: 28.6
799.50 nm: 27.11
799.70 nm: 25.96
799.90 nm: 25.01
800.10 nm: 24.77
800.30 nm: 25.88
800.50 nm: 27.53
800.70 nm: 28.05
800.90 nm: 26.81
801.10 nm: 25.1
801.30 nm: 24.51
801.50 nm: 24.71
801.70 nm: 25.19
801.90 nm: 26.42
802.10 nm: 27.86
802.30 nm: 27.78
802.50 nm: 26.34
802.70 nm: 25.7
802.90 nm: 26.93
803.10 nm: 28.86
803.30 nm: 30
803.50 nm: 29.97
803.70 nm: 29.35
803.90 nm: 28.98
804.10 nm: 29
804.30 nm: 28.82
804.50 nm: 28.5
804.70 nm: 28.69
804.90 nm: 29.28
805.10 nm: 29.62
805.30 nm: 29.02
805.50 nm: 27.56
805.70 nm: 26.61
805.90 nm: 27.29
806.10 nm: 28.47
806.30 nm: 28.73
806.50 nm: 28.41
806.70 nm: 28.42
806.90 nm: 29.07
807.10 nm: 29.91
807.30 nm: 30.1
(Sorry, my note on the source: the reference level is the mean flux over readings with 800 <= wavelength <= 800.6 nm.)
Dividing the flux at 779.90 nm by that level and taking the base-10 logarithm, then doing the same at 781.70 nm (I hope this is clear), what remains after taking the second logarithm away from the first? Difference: -0.032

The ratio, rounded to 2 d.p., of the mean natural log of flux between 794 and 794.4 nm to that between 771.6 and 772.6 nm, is 1.02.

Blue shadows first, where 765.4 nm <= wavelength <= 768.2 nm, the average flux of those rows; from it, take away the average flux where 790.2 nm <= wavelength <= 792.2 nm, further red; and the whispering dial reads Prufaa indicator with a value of -1.47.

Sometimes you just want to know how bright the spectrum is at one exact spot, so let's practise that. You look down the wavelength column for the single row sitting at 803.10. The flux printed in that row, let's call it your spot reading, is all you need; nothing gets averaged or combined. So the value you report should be 28.86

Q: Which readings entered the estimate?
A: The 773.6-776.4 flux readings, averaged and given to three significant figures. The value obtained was 27.8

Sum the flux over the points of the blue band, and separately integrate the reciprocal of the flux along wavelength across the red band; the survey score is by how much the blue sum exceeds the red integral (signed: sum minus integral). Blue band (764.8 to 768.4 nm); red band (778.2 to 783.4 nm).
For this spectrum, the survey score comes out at 510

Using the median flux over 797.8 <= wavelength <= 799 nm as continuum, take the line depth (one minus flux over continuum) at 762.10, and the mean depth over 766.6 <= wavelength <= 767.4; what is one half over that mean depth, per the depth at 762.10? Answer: 73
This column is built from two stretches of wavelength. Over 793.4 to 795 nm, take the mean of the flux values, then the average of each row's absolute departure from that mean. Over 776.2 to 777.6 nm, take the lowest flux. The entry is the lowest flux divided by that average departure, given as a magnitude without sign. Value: 21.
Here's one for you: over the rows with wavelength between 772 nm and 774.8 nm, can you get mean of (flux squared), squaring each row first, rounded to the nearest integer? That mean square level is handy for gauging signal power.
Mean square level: 832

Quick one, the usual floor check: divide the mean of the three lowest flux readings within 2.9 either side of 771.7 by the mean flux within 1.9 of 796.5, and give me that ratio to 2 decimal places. 0.95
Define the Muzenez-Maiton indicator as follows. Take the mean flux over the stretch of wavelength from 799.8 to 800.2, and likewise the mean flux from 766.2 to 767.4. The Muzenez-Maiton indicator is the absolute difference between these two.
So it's 2.29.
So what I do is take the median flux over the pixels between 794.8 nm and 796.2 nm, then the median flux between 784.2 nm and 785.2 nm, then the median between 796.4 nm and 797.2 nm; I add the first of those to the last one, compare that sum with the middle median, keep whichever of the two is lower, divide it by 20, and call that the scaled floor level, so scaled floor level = 1.50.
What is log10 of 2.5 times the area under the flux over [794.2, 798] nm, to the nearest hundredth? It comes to 2.42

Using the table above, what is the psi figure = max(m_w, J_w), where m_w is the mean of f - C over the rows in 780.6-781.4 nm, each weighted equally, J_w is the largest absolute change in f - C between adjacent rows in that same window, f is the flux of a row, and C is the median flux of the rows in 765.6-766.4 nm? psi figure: 1.2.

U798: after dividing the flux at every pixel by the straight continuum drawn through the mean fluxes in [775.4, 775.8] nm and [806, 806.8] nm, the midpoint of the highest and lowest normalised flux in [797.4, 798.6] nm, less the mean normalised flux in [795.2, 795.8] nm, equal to 0.116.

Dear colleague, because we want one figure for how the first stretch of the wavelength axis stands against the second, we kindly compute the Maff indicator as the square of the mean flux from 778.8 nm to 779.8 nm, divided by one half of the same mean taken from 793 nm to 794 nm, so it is 56.5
